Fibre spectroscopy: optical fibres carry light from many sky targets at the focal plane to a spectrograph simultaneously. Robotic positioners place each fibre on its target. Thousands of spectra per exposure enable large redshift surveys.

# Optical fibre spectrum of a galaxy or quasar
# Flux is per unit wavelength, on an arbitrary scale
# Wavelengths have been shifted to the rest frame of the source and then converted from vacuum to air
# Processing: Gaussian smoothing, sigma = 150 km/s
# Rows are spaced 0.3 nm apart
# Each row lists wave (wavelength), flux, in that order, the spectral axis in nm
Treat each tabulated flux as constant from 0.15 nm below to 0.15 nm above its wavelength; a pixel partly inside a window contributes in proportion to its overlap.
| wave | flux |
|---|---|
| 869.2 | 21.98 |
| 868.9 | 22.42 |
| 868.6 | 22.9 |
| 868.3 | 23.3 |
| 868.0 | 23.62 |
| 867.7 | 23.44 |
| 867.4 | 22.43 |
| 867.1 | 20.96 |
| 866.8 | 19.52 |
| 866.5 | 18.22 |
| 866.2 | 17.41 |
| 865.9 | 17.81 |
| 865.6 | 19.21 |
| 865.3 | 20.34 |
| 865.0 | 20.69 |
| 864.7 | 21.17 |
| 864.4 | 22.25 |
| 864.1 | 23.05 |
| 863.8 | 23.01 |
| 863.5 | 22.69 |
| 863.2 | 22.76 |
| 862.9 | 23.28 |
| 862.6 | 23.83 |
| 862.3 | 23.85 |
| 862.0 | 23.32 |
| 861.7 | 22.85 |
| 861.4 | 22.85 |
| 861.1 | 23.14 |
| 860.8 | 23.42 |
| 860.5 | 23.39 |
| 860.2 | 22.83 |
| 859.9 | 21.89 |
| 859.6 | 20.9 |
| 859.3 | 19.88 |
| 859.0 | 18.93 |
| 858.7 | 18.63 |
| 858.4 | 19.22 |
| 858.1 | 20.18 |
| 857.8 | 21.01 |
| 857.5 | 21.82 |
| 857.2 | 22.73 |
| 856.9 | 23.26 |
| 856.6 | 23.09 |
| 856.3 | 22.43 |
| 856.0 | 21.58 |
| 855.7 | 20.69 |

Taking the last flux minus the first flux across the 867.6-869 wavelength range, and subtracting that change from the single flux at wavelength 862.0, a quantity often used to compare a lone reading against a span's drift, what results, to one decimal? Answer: 24.3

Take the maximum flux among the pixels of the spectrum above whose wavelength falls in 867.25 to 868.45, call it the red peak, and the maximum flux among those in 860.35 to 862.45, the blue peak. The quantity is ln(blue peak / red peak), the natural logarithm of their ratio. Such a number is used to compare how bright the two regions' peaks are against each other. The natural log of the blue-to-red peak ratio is 0.010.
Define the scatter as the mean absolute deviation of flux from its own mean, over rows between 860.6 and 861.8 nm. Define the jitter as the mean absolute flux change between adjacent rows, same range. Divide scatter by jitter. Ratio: 1.13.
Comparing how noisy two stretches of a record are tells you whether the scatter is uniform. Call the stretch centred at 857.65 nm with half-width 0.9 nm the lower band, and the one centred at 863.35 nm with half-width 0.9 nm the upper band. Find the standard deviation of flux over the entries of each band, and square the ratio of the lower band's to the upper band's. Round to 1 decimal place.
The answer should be 13.7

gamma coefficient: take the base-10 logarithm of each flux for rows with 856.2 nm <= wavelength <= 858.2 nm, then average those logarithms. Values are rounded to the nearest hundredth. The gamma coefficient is 1.34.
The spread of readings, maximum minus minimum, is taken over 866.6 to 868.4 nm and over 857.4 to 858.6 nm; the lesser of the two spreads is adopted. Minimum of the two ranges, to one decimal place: 2.6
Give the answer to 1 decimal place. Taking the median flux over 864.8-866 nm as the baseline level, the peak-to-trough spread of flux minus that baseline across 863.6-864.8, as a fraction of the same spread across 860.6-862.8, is 1.9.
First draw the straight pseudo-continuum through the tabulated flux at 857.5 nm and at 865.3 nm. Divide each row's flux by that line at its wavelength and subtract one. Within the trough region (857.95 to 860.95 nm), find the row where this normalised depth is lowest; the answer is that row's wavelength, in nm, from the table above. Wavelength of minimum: 858.7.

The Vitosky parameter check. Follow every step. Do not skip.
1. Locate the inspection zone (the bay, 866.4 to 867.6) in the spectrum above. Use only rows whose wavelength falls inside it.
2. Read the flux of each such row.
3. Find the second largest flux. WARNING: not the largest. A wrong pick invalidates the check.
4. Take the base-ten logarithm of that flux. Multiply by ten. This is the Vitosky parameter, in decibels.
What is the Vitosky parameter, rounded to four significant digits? 13.21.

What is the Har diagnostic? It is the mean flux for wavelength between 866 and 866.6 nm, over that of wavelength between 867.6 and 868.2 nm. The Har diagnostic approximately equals 0.76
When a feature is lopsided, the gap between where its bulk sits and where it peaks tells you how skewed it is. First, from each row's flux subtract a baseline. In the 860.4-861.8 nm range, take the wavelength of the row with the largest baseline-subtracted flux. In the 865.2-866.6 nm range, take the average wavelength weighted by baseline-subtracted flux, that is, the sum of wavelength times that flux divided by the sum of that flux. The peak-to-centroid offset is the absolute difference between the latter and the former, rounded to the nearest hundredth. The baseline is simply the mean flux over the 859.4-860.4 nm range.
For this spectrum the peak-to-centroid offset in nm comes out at 5.21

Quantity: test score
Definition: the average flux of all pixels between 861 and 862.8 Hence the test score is 23.3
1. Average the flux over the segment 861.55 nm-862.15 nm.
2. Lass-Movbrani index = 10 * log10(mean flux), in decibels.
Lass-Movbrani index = 13.6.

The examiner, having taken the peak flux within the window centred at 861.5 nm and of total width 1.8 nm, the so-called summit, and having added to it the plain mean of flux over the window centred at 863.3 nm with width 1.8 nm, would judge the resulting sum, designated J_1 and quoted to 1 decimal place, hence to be 47.0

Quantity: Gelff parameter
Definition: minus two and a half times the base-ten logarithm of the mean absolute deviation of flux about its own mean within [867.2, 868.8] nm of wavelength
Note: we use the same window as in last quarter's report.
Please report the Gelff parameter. 1.1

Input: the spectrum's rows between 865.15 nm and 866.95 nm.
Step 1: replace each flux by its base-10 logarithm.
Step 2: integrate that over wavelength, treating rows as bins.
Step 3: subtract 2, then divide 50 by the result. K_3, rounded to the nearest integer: 172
